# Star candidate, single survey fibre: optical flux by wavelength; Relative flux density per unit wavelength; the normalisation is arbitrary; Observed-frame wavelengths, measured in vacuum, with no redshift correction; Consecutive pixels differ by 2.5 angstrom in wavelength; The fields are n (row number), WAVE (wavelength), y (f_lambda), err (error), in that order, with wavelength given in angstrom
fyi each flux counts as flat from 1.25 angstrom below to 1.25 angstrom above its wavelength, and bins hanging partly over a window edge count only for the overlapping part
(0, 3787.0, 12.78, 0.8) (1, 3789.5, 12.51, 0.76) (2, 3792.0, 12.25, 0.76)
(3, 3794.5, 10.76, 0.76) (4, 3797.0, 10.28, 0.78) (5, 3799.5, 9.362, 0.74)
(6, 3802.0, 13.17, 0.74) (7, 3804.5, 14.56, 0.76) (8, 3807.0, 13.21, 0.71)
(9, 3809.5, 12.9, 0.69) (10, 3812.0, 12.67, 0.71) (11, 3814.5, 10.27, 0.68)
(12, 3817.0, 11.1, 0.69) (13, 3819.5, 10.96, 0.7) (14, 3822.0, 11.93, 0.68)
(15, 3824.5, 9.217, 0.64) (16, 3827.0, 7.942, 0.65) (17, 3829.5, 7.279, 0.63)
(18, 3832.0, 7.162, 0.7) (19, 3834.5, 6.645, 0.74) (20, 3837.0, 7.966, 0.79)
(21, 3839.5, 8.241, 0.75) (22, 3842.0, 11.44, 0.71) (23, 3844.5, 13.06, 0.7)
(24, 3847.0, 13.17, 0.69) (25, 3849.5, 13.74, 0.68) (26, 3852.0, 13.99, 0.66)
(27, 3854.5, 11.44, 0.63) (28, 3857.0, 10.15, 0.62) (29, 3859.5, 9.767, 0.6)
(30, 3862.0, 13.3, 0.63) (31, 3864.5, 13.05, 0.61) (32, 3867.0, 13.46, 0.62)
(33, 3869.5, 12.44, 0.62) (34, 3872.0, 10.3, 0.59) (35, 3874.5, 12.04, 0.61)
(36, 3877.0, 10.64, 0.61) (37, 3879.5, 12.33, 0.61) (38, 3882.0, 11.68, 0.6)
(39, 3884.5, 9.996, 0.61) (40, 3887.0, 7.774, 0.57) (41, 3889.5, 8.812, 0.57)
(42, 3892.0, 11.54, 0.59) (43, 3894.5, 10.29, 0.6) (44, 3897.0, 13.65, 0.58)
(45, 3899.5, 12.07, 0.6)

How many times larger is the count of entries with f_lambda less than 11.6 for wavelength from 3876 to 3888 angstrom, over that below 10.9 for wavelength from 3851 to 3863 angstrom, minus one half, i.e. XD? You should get 1.0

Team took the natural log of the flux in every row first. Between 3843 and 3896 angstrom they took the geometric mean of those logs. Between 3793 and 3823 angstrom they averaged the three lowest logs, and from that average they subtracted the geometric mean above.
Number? -0.13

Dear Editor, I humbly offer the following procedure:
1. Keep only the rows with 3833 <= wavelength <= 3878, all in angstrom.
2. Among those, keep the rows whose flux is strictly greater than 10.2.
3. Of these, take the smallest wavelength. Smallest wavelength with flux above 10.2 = 3842.0 angstrom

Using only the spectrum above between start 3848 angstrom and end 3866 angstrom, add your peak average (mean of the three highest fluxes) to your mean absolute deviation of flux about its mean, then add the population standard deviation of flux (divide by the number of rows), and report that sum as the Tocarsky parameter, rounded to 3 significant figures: 16.8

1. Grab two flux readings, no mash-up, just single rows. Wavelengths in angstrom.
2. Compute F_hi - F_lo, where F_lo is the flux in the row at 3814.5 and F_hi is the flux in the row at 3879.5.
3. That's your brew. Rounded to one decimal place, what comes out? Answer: 2.1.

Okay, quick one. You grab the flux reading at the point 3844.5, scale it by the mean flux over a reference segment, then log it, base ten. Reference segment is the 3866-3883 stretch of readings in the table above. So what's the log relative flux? 0.043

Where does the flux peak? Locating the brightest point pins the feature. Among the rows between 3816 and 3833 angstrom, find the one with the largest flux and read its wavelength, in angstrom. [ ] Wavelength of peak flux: 3822.0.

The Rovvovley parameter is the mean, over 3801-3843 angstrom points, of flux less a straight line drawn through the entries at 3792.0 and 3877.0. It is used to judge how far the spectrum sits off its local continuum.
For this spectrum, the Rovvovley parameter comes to -1.3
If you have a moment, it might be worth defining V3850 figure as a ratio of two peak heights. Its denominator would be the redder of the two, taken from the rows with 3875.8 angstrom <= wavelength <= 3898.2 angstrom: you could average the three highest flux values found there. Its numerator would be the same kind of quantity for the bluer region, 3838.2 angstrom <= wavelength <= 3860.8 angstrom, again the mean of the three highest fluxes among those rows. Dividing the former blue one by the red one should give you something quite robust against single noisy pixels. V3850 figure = 1.09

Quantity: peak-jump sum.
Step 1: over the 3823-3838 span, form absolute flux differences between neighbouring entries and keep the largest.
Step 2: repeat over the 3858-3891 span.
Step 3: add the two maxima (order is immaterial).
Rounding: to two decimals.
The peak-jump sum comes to 4.85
